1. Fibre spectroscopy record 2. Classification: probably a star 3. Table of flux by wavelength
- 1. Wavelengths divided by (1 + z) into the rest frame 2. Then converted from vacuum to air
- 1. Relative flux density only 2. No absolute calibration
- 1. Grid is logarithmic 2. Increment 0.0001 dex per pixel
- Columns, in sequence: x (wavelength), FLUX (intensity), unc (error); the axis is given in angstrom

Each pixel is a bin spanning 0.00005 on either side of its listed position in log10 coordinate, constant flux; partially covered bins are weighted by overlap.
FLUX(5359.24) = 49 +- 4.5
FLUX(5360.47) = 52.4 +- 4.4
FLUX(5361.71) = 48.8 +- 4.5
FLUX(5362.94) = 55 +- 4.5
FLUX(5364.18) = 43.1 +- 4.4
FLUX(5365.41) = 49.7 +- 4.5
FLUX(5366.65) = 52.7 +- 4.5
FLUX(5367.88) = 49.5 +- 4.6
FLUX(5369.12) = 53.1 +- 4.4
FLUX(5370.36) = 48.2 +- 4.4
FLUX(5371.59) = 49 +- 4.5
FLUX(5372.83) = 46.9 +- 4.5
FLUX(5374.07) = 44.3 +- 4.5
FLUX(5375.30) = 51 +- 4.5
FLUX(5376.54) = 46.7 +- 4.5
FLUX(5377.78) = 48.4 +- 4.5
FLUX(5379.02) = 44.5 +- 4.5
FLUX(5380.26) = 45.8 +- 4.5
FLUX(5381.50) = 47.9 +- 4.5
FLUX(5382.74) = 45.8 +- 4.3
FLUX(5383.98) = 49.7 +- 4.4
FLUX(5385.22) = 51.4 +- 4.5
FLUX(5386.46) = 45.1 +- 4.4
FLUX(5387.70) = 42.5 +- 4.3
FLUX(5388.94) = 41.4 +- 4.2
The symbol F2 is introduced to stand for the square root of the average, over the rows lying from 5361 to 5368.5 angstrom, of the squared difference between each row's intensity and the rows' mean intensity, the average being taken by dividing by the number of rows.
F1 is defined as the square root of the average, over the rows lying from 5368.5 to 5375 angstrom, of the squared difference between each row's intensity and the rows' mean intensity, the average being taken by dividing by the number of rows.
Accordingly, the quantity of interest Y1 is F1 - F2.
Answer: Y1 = -0.8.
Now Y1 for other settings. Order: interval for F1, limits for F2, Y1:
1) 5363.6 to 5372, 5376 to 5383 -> 1.7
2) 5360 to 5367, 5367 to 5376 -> 1.2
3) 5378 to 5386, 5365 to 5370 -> 0.8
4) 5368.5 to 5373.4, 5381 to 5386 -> 0.2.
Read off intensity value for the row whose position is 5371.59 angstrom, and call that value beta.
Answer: 49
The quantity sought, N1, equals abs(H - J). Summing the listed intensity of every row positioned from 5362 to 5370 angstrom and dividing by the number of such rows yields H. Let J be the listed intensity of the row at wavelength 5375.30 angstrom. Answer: 0.5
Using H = 50.5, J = 51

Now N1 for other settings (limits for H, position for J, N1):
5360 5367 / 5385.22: 1.1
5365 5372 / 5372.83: 3.5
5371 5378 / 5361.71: 1.1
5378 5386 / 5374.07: 3.2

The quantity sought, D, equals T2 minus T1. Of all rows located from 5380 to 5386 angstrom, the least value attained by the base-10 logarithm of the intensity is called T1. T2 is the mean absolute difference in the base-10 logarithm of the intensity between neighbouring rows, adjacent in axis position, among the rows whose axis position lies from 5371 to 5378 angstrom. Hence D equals -1.629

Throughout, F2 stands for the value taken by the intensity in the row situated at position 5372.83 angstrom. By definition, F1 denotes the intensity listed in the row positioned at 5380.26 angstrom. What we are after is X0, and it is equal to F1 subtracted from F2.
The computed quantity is 1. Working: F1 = 45.8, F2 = 46.9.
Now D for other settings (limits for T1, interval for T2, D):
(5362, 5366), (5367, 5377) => -1.603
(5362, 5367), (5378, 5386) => -1.614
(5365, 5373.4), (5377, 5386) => -1.648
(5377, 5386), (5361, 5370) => -1.598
